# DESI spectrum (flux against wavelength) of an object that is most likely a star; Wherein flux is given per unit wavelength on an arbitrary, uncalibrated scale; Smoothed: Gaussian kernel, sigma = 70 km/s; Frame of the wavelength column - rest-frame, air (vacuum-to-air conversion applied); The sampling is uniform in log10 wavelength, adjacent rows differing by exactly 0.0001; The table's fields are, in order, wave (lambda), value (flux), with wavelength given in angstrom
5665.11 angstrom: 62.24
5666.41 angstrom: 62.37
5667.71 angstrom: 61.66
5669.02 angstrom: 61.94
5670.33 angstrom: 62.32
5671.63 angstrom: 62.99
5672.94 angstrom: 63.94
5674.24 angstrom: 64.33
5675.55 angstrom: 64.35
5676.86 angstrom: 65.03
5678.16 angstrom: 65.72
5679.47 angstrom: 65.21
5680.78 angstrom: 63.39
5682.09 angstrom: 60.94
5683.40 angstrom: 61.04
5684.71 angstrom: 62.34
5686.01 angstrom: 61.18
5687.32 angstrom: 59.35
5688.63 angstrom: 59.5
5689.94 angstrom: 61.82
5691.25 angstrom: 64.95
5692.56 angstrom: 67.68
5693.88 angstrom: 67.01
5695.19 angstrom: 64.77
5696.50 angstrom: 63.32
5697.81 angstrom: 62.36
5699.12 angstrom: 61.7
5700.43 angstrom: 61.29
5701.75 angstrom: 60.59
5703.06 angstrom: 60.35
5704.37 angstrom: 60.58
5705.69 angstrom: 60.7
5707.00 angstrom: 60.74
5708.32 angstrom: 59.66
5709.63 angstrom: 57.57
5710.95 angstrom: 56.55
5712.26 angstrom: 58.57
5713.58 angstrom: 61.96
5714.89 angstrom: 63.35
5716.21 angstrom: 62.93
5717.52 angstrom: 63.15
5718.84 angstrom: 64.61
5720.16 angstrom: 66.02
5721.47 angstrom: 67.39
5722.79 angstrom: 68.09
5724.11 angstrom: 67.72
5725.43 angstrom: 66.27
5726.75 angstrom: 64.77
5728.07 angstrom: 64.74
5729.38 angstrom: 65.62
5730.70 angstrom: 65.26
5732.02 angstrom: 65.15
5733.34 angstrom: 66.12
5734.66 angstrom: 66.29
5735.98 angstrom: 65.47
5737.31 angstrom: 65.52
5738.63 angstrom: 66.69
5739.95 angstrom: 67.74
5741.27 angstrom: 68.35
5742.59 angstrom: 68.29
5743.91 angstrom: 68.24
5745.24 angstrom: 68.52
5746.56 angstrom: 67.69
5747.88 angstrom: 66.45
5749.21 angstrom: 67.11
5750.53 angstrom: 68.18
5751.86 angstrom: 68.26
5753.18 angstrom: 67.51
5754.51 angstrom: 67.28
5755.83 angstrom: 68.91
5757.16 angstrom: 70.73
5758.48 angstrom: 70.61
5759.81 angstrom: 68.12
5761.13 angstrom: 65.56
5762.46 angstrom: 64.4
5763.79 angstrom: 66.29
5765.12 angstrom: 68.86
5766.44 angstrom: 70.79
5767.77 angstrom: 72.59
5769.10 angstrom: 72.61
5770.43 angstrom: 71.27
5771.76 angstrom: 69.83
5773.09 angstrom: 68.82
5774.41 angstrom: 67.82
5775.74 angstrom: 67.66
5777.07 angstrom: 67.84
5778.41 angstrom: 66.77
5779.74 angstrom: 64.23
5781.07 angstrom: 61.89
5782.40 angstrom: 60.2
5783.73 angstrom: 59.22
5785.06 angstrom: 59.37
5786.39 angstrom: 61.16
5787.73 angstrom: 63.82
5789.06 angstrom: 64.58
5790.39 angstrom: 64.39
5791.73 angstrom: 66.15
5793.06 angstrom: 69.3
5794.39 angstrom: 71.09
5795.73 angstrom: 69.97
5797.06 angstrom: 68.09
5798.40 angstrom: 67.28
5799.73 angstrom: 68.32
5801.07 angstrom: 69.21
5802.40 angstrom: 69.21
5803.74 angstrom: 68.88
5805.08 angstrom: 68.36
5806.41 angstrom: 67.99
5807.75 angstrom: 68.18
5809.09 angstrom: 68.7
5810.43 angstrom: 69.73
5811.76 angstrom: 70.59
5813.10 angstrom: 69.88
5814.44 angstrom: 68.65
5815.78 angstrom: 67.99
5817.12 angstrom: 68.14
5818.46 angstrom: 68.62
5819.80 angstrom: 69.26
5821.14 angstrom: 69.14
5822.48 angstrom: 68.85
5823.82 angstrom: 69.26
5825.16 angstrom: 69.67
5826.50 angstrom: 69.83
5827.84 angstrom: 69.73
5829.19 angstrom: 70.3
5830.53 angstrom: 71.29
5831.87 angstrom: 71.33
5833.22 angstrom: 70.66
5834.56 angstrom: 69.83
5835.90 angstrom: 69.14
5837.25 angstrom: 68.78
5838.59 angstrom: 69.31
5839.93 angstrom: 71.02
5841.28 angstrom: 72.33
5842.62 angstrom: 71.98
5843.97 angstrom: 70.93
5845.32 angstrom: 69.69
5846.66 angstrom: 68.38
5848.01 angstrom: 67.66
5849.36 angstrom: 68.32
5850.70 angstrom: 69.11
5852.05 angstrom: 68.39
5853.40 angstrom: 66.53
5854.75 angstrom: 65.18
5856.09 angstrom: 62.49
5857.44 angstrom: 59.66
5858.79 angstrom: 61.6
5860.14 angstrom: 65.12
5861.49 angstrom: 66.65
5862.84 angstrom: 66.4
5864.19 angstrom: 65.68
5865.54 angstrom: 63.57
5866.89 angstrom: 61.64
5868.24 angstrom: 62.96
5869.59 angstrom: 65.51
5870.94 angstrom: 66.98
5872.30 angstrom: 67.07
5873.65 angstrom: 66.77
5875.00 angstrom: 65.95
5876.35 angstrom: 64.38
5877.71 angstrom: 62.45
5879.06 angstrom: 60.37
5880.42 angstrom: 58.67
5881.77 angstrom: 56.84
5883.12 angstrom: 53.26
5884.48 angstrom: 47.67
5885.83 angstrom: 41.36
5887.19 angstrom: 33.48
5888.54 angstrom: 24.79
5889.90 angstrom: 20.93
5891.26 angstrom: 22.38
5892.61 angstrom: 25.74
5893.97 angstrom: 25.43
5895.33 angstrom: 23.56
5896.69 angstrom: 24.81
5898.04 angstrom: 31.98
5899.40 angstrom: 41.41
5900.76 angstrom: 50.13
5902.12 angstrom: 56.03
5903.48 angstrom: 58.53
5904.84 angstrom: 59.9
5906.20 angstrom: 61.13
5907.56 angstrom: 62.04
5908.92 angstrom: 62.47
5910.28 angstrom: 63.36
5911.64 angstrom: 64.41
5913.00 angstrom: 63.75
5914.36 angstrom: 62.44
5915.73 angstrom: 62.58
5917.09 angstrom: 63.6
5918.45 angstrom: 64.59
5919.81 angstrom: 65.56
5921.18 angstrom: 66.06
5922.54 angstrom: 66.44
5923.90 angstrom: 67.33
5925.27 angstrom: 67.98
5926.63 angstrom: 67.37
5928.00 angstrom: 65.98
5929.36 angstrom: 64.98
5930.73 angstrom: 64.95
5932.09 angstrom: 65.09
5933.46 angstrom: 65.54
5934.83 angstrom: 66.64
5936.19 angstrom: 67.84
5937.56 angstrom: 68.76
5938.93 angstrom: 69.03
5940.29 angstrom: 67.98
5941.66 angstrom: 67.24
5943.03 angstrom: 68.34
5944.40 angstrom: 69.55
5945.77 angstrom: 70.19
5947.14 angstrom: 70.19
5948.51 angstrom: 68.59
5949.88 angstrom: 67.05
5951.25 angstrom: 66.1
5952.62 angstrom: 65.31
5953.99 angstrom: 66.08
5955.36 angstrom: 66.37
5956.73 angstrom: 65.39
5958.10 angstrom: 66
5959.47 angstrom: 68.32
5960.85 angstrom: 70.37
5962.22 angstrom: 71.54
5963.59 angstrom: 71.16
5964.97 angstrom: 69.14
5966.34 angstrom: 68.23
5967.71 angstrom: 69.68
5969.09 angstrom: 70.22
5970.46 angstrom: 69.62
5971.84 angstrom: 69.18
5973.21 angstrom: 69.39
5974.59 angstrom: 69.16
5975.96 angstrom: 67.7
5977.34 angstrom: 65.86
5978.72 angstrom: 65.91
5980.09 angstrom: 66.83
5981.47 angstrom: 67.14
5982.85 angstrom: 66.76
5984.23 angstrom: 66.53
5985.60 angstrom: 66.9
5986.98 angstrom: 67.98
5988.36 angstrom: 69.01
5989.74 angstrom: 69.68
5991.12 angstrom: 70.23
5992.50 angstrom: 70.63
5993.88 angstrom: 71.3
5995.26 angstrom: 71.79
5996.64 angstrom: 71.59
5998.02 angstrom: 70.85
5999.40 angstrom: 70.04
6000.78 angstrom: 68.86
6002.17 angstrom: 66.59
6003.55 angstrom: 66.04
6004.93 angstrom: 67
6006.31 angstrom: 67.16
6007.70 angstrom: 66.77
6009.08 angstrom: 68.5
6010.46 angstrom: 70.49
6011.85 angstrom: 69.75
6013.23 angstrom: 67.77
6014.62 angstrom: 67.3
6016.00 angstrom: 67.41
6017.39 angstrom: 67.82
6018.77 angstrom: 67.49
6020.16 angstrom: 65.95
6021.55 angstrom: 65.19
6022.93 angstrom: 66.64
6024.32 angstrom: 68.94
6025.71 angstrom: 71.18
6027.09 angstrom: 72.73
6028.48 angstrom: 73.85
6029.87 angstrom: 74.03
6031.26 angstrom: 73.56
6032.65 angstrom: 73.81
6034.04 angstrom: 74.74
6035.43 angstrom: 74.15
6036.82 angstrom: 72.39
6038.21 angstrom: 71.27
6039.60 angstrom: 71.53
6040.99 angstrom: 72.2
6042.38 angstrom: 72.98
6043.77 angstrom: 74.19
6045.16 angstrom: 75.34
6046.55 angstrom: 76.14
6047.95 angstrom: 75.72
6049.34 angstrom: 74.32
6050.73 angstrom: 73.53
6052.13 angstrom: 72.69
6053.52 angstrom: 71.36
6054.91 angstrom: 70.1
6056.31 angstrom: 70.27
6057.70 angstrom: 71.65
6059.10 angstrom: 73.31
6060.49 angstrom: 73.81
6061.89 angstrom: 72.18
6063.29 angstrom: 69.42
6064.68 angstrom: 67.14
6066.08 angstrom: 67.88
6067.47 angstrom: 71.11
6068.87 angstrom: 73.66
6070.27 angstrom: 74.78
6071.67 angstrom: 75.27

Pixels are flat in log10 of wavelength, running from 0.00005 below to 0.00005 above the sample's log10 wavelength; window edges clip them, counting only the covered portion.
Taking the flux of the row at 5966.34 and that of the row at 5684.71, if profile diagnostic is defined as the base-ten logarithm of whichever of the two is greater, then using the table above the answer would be 1.83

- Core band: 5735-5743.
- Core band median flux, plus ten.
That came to 77.2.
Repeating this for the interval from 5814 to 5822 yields 78.6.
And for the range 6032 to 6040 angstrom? 83.1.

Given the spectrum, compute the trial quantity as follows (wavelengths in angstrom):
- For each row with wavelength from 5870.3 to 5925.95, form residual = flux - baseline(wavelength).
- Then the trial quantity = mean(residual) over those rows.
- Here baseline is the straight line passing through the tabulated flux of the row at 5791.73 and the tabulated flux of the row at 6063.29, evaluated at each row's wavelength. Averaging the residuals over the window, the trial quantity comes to -14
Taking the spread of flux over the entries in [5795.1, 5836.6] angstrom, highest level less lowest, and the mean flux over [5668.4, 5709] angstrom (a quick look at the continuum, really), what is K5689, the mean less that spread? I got 59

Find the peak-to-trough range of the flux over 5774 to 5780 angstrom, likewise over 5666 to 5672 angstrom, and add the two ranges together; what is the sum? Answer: 5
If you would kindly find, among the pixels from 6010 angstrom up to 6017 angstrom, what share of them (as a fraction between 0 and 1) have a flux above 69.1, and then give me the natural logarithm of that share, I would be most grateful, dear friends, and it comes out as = -0.92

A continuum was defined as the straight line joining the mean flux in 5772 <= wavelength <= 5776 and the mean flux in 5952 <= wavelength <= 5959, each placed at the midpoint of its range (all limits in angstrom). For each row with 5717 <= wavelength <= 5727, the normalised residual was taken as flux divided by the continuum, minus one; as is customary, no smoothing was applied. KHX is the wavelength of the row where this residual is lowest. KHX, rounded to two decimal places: 5717.52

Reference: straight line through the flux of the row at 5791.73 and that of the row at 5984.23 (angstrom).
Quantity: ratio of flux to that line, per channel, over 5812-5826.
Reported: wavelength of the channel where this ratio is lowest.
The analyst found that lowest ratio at 5815.78 angstrom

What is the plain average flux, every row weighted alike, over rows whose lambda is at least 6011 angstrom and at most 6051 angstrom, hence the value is 71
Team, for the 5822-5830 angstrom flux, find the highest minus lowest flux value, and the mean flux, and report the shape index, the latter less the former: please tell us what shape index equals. 68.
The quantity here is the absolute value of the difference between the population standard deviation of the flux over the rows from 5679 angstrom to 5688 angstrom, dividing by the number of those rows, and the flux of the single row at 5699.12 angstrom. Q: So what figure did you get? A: 60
